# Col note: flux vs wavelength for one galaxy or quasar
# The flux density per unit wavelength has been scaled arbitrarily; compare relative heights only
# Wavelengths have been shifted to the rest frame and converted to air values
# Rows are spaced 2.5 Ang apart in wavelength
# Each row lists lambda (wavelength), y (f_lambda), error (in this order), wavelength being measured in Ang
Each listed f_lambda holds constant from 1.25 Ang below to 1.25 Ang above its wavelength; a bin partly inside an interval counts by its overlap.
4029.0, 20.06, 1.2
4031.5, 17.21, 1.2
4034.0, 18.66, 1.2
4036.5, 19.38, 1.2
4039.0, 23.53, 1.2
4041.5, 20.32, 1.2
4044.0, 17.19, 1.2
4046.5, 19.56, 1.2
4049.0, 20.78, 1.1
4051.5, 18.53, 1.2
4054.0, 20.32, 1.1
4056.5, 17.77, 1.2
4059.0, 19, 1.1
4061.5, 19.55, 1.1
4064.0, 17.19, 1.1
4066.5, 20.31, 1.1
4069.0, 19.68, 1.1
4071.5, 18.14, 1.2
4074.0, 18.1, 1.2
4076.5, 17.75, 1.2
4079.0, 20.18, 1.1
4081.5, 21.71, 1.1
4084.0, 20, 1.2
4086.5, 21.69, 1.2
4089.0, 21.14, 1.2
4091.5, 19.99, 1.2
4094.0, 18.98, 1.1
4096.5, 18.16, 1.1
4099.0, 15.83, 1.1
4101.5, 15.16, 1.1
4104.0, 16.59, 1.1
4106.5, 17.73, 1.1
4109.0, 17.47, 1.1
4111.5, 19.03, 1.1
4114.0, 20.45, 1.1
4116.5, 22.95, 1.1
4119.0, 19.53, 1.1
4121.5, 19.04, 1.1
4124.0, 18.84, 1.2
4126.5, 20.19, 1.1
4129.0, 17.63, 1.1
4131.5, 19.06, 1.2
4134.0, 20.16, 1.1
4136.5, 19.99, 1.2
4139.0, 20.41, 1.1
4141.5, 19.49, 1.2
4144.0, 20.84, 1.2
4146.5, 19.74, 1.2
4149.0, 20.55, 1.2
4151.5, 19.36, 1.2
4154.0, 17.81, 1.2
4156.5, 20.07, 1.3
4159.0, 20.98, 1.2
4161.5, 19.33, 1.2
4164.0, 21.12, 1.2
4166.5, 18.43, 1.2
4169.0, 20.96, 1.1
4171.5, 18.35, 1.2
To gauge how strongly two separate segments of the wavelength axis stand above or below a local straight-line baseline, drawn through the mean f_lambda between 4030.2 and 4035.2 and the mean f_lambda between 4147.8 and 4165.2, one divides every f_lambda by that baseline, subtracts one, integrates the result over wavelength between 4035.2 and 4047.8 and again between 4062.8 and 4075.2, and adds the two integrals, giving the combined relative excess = 1.45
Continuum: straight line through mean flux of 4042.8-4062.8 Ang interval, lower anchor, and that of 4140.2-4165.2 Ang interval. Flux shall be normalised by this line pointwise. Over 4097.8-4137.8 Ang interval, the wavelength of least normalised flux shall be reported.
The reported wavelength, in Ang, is 4101.5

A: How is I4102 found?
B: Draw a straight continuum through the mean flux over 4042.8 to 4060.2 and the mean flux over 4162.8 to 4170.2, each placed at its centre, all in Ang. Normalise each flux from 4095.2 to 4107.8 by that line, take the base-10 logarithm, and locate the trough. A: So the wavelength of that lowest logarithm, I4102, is 4101.5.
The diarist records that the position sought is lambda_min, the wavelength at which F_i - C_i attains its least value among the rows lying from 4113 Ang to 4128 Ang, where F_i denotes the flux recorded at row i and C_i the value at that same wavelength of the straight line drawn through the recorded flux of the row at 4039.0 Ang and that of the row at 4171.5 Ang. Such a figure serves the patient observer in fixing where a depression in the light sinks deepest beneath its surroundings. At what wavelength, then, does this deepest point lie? 4124.0 Ang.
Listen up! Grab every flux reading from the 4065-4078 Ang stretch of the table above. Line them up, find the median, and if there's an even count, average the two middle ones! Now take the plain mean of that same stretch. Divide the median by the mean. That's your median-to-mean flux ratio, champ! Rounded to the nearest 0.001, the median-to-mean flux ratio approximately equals 0.965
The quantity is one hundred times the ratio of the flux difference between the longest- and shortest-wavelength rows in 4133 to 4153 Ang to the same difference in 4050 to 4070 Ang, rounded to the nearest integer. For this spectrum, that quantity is -70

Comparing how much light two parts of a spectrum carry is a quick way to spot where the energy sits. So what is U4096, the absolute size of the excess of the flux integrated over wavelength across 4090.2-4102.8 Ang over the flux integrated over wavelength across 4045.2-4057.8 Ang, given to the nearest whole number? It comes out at 22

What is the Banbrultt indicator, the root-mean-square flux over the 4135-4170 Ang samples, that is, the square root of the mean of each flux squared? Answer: 20.0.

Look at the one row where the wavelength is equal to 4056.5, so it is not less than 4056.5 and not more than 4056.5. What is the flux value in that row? 17.77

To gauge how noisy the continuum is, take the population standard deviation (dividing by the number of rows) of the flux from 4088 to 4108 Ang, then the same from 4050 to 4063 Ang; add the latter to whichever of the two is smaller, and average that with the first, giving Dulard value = 1.8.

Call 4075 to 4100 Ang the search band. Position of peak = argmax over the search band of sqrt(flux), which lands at 4081.5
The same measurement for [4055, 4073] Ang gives 4066.5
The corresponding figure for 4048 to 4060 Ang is 4049.0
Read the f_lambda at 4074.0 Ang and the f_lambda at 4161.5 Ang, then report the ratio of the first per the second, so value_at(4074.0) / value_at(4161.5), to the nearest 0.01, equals 0.94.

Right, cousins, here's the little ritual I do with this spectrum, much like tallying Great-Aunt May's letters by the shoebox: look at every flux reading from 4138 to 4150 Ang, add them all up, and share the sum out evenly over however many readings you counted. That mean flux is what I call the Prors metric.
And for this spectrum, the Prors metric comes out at 20.2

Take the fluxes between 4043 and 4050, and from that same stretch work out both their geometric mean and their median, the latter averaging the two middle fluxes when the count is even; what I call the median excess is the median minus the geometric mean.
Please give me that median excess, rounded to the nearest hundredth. 0.44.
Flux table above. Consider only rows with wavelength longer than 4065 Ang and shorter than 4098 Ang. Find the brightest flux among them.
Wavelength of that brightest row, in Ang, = 4081.5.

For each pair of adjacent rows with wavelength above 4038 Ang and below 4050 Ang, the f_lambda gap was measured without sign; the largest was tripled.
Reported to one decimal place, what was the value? 9.6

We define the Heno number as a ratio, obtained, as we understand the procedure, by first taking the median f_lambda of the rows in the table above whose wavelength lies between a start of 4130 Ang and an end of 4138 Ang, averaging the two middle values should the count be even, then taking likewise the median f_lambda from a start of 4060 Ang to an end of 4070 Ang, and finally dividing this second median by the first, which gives 0.98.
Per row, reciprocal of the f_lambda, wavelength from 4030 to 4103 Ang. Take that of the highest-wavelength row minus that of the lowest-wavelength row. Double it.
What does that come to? 0.016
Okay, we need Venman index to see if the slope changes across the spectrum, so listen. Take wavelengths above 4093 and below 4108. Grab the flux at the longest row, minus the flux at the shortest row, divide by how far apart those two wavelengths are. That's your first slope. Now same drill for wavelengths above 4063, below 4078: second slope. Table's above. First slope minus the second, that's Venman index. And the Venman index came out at -0.14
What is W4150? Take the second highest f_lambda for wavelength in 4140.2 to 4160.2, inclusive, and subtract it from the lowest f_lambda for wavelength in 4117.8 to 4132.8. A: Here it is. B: -3.2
